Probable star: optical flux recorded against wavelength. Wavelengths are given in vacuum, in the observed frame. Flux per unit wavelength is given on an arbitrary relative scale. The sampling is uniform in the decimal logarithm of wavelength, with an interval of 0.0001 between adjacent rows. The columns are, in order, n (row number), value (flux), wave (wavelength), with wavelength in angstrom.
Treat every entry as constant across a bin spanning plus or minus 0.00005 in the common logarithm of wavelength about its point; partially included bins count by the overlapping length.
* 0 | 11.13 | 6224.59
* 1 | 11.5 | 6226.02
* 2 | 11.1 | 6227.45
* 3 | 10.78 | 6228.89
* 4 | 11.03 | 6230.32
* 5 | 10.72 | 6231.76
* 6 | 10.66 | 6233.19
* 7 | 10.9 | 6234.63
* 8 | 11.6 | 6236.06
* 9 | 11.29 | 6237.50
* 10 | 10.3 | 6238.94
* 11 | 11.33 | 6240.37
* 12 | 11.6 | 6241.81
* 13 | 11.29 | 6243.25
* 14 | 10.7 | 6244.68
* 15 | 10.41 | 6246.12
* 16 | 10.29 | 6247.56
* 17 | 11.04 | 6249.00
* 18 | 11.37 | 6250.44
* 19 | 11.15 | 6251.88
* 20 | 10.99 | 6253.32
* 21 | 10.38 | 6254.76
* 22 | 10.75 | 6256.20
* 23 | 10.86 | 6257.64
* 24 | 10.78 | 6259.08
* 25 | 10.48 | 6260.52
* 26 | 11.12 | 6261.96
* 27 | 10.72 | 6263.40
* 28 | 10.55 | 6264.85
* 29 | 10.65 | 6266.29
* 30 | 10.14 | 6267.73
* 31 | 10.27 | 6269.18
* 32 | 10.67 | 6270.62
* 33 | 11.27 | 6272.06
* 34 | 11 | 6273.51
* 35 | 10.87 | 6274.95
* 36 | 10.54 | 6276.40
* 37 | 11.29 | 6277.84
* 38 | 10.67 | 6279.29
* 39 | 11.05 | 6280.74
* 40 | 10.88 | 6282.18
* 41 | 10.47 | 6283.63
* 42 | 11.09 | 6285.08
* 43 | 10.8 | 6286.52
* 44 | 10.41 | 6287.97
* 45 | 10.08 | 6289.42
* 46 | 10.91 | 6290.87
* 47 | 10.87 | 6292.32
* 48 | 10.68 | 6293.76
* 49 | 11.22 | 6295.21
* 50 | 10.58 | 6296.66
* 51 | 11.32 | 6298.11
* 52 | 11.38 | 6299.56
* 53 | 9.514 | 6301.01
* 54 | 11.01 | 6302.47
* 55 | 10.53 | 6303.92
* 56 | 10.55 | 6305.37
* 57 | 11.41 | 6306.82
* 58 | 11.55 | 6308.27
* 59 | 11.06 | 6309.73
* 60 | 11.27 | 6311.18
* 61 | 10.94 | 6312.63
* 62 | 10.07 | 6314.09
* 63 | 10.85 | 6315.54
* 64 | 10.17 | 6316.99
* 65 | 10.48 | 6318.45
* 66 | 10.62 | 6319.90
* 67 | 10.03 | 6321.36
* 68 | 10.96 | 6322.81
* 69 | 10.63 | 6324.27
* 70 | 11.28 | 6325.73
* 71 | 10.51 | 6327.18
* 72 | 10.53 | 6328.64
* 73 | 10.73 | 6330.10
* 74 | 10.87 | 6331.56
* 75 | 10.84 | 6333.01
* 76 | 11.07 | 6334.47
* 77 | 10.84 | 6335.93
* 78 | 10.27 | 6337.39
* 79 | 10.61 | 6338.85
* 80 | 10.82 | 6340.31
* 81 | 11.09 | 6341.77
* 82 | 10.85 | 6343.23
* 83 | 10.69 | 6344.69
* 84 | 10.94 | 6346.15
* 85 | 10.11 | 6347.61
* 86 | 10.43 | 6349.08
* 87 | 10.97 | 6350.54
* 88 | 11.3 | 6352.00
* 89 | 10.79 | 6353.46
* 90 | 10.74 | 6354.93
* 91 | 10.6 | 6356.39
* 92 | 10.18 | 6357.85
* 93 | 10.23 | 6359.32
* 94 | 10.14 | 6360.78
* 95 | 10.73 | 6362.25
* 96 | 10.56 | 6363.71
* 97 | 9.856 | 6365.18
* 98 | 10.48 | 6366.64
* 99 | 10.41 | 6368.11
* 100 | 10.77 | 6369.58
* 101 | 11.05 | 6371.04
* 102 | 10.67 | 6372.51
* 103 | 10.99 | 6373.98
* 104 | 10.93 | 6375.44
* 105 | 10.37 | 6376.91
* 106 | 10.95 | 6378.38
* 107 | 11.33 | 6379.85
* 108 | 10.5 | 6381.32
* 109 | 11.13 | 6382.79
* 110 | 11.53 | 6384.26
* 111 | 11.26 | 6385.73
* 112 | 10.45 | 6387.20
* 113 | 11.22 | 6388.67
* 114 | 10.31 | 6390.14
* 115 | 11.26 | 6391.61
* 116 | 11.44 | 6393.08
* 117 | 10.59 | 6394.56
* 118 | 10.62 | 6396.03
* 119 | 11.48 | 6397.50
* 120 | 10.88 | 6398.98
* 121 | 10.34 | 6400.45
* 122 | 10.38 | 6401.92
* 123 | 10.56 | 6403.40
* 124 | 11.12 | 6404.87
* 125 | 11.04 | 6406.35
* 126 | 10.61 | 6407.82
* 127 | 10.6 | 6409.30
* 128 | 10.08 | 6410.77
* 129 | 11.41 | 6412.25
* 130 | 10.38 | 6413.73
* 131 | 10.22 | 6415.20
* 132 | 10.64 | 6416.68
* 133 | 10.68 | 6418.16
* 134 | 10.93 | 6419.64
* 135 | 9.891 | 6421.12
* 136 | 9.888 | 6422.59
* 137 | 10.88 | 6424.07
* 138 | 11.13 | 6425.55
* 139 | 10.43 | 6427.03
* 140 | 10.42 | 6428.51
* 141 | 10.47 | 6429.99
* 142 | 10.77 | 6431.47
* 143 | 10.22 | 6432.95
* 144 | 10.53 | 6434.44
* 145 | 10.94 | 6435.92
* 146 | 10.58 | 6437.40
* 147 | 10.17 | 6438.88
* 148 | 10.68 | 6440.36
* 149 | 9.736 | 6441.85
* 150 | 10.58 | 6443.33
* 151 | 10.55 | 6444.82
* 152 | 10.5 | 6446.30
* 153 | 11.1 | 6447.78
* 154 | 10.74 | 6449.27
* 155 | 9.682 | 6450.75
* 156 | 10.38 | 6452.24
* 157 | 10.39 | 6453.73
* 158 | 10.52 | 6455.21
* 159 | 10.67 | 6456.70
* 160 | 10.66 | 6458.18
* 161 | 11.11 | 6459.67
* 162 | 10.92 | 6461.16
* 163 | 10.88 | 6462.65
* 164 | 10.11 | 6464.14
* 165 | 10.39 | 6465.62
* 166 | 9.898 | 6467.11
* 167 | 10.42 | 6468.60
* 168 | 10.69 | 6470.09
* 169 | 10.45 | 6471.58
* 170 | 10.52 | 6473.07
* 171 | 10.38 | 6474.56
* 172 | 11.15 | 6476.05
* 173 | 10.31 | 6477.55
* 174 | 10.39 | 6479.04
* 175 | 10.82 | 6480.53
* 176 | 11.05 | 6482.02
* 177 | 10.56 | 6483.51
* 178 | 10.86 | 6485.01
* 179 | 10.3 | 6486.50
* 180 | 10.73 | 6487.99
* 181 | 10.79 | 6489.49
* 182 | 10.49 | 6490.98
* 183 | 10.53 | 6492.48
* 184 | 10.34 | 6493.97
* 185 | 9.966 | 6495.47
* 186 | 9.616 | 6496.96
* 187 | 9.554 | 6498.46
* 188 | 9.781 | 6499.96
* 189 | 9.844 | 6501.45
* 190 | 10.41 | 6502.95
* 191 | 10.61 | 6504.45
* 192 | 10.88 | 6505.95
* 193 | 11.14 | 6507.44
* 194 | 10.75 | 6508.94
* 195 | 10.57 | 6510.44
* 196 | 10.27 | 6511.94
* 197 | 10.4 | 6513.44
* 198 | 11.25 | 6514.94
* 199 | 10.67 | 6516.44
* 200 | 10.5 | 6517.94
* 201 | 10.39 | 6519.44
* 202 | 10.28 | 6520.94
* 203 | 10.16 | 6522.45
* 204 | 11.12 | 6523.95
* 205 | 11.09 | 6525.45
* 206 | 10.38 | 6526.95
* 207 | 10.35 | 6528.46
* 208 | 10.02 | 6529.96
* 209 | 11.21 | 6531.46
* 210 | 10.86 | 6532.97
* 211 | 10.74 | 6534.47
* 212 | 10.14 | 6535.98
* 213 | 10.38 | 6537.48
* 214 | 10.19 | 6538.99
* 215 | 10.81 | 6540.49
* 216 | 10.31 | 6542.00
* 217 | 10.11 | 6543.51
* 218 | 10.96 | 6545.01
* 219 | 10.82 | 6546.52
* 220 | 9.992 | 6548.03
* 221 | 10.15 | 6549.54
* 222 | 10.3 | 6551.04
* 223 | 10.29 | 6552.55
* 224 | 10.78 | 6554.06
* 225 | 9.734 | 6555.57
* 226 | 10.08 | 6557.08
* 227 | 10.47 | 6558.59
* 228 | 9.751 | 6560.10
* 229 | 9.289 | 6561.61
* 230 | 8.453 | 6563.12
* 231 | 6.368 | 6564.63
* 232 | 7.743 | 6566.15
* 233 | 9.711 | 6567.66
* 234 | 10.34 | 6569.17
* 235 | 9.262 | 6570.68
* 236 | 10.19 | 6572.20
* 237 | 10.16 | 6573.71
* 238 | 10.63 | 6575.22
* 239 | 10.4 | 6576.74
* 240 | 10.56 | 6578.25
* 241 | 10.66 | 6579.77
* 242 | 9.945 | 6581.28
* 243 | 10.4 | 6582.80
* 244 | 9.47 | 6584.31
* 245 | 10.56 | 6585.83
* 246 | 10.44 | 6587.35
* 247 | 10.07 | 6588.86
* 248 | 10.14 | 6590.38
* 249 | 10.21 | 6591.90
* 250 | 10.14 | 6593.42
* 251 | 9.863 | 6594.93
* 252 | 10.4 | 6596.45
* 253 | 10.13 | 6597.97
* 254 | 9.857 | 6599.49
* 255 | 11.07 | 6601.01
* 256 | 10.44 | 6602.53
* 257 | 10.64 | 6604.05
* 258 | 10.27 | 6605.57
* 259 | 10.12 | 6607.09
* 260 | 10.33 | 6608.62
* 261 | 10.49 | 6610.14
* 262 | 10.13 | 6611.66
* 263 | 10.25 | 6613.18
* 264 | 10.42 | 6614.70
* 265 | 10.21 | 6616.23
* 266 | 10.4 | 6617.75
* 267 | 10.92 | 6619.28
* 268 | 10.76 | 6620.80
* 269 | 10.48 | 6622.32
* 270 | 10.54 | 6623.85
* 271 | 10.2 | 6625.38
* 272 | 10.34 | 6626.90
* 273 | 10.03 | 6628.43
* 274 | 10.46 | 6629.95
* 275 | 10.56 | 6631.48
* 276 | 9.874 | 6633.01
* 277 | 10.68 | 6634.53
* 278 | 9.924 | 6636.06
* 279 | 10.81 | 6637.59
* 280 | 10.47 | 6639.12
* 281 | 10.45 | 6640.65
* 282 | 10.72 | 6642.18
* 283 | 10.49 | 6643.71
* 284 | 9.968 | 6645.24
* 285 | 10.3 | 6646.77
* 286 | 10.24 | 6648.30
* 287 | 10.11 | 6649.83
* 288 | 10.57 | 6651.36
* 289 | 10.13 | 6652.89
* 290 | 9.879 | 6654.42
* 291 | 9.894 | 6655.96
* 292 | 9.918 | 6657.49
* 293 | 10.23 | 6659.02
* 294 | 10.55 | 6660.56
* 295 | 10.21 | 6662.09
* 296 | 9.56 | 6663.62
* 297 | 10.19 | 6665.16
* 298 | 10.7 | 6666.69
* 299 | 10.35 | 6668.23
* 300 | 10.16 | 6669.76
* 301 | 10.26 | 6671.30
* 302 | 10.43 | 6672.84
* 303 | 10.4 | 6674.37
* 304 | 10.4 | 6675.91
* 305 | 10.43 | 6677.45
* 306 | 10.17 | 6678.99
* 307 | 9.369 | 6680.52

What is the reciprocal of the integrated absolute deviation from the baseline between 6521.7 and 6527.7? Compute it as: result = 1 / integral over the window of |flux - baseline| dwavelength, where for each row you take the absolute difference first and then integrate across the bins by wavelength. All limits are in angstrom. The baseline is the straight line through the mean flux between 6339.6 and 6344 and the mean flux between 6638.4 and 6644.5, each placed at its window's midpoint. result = 0.40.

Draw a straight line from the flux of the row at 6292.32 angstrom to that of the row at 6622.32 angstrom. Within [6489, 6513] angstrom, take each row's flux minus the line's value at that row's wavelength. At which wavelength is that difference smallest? 6498.46 angstrom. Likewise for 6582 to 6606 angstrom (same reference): 6584.31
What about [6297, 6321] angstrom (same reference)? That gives 6301.01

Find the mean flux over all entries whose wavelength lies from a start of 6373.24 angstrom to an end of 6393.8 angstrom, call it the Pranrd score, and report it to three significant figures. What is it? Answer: 11.0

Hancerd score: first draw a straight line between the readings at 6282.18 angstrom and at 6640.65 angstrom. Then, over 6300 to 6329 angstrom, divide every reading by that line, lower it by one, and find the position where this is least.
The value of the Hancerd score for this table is 6301.01 angstrom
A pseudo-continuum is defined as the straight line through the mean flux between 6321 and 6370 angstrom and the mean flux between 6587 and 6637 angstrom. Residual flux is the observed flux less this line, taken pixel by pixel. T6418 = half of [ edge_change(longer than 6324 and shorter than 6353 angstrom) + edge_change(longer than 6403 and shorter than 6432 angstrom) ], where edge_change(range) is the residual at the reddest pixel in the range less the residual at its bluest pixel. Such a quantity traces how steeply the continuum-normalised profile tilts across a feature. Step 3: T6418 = 0.5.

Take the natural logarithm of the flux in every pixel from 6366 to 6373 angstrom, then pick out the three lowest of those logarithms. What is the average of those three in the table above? 2.35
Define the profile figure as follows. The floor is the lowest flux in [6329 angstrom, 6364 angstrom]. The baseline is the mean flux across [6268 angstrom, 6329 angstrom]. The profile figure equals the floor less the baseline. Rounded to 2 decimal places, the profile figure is -0.66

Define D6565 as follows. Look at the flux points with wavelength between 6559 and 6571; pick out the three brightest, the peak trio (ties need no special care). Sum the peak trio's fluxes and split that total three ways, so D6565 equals 9.9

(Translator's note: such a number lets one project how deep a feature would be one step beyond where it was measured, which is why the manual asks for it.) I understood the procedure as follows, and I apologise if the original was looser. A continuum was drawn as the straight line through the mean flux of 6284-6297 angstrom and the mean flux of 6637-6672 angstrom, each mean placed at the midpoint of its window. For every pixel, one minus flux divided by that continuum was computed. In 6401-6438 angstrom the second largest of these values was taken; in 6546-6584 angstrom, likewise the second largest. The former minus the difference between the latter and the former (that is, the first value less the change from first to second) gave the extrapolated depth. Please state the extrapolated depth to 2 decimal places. -0.13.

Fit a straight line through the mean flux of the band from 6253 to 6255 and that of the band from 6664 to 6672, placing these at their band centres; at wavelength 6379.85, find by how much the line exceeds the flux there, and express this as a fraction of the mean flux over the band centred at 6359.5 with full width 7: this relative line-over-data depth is -0.07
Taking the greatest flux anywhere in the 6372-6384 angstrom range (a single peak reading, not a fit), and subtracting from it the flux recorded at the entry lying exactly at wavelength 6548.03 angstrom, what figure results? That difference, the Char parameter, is 1.3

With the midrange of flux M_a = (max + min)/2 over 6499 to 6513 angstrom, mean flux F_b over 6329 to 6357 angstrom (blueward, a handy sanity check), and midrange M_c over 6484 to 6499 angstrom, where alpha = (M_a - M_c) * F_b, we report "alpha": 3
